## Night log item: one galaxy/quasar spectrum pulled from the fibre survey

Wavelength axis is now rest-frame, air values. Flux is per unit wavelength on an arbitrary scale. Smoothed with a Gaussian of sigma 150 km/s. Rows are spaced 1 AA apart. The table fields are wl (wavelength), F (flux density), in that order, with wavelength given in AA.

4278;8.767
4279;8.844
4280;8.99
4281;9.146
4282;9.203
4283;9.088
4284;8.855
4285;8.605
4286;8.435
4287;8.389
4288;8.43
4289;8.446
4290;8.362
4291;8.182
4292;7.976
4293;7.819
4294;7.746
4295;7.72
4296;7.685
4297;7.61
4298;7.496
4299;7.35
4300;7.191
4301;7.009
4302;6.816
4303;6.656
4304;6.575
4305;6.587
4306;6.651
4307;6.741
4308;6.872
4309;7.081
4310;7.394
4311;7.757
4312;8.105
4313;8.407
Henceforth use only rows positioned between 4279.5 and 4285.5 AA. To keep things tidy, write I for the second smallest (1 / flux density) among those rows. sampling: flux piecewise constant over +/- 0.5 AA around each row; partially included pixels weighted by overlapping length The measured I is 0.109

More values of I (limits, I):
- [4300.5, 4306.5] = 0.147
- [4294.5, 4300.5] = 0.130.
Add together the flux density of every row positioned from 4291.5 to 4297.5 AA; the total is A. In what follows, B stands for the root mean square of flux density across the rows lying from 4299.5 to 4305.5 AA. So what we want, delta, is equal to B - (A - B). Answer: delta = -33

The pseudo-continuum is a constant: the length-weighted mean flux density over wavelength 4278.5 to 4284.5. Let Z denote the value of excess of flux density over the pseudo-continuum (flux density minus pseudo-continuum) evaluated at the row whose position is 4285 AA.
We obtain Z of -0.4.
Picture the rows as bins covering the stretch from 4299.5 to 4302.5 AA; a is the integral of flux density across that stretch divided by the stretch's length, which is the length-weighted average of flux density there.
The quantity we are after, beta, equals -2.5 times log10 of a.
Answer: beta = -2.11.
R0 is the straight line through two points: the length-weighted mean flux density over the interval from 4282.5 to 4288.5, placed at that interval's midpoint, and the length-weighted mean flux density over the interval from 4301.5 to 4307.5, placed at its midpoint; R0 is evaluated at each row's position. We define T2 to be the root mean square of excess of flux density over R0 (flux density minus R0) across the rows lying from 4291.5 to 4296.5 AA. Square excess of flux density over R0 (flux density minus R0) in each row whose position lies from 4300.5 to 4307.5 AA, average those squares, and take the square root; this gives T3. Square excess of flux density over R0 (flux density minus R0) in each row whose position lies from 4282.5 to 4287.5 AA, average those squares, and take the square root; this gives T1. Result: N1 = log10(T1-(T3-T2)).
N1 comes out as -1.5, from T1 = 0.126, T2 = 0.07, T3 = 0.17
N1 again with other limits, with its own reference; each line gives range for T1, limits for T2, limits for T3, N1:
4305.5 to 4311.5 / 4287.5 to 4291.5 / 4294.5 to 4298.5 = 0.0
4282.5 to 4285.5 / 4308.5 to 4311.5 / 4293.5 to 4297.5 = 0.1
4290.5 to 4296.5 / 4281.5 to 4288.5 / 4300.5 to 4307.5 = -1.3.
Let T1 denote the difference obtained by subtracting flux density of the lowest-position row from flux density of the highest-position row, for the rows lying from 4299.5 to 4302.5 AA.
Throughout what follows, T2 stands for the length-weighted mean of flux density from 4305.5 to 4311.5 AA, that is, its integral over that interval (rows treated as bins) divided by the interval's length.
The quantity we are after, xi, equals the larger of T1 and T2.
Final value 7.1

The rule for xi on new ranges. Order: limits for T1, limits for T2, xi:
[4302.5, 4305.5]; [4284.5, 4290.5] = 8.4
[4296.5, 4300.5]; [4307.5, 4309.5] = 7.0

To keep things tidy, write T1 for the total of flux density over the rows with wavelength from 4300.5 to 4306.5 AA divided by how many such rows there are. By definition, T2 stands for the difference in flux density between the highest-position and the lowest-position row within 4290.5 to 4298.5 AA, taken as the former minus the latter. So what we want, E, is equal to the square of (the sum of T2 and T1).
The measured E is 36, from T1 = 6.72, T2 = -0.7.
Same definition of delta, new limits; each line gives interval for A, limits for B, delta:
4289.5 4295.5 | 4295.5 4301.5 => -33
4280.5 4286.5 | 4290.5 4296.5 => -38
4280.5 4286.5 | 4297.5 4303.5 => -39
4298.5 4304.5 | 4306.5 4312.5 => -27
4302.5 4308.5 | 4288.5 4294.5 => -24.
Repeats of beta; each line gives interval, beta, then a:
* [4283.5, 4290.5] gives -2.32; 8.5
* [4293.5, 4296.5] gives -2.22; 7.7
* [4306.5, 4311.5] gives -2.14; 7.2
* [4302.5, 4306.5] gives -2.05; 6.6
